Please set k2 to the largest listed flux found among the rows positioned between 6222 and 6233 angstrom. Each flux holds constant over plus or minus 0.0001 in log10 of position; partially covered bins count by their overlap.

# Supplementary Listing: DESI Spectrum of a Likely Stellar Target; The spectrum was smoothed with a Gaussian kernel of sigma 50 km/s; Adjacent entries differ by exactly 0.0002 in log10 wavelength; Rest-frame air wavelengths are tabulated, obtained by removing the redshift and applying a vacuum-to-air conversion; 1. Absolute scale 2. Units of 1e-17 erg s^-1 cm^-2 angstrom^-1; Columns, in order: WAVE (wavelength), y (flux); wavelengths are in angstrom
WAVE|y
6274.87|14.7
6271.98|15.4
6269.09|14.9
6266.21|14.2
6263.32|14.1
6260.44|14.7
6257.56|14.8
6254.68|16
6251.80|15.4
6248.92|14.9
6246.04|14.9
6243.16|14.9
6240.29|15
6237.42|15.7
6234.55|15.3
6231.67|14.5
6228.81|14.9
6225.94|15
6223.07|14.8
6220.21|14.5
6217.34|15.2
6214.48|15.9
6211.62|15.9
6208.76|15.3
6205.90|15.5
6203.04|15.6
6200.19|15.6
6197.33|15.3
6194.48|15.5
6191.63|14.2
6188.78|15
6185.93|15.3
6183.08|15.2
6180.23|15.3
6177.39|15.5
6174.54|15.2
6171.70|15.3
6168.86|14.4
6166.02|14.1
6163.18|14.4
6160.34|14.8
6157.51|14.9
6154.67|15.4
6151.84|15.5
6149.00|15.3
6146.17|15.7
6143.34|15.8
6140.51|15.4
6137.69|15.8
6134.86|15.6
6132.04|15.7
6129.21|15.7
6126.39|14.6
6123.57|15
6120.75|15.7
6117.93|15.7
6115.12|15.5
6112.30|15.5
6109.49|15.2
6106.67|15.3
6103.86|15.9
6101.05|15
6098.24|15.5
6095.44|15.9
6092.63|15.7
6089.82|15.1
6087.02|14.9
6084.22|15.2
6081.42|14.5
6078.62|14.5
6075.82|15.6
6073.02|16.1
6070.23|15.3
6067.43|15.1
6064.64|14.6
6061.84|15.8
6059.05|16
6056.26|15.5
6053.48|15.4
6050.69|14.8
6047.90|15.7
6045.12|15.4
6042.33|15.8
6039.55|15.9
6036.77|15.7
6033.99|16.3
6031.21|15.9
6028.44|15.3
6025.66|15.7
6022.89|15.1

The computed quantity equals 15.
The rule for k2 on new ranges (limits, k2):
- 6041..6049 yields 15.8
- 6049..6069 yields 16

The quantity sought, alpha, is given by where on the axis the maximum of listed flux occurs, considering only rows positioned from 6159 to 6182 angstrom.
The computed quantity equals 6177.39 angstrom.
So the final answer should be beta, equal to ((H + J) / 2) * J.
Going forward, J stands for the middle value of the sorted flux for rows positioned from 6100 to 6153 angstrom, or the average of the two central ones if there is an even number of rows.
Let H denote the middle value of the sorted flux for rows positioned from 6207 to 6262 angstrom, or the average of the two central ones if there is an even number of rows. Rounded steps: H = 15.0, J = 15.50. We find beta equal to 236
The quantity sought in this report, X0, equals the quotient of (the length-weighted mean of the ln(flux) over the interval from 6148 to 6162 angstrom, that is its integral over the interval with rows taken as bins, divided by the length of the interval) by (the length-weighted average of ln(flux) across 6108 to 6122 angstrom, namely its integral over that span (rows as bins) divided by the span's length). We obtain 0.99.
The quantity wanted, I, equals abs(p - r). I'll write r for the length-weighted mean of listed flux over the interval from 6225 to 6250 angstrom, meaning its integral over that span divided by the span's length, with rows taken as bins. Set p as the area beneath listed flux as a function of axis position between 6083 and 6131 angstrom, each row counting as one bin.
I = 723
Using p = 738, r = 15.0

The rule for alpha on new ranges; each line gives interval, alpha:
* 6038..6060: 6059.05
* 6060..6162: 6073.02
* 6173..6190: 6177.39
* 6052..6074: 6073.02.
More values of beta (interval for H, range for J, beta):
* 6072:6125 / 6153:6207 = 236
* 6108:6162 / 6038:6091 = 238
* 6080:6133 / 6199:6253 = 233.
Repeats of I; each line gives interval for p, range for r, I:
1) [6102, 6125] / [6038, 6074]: 340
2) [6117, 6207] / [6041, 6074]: 1357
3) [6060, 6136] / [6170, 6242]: 1151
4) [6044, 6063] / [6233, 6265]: 280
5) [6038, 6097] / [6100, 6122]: 892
